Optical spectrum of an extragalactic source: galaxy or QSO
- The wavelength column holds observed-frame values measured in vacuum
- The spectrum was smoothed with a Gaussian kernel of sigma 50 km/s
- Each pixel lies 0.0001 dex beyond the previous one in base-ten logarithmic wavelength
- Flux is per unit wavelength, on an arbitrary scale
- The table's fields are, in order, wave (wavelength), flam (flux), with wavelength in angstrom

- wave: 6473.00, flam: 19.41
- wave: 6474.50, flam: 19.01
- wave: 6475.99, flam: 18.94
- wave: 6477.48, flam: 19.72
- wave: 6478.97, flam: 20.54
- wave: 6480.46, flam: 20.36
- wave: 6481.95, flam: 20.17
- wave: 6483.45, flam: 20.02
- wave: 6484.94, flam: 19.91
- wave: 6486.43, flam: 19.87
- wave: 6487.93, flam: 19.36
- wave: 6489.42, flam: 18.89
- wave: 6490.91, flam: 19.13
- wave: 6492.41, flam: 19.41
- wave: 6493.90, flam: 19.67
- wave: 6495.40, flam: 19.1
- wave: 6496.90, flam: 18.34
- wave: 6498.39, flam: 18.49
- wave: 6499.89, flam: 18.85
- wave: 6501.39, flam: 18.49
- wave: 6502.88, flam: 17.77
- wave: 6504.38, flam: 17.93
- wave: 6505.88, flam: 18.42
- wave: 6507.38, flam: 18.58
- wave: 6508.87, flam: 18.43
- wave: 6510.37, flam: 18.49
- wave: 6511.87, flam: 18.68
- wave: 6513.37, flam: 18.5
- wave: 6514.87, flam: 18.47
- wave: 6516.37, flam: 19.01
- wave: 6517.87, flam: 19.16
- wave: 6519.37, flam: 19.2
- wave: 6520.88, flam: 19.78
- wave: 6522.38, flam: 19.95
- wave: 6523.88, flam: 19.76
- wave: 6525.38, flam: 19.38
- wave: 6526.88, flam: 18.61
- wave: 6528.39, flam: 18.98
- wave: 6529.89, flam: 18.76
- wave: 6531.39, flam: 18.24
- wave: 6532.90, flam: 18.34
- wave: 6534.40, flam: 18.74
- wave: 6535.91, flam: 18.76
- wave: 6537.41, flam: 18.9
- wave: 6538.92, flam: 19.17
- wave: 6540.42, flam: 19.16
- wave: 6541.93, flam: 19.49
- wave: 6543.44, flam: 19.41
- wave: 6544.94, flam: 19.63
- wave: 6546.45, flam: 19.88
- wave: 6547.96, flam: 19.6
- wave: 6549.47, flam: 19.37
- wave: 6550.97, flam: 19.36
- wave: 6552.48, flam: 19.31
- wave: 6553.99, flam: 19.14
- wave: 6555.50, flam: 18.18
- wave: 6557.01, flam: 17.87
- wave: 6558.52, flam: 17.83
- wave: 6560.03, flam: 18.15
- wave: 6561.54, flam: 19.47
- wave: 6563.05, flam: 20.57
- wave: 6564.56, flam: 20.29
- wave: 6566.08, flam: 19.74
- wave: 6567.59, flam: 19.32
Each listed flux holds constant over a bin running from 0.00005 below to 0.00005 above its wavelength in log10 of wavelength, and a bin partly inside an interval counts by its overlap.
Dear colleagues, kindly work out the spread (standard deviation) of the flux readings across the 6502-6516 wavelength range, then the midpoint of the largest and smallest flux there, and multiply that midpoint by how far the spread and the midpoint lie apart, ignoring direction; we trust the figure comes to 327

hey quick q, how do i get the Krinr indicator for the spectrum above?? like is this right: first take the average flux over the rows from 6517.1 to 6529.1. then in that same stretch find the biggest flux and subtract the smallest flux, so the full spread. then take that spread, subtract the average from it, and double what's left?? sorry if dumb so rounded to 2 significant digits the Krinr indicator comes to -36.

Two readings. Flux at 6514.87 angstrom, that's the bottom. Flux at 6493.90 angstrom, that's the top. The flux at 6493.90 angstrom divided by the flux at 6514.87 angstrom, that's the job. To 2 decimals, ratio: 1.06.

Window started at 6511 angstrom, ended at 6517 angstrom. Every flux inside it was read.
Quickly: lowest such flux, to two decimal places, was 18.47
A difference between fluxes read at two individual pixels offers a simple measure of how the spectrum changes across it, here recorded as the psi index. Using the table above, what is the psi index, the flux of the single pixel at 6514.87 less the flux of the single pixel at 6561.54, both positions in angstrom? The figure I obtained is -1.00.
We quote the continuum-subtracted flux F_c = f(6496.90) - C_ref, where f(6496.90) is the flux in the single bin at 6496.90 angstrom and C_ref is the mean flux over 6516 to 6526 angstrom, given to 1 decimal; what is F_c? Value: -1.1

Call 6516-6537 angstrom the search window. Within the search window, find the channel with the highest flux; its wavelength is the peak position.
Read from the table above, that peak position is 6522.38 angstrom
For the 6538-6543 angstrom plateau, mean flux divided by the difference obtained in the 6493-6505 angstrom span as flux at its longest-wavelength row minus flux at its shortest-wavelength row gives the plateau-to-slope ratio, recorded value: -11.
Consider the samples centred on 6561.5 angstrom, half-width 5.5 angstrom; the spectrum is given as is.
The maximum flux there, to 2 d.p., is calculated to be 20.57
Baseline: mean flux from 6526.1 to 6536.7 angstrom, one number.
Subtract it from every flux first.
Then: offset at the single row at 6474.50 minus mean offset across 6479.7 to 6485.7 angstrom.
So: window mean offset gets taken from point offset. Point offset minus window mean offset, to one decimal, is -1.1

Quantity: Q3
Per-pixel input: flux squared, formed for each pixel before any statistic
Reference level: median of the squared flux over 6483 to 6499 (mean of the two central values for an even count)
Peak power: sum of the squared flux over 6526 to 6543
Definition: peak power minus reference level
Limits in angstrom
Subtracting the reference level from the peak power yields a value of 3528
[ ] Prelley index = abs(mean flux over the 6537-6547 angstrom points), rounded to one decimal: 19.4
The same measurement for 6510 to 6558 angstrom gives 19.0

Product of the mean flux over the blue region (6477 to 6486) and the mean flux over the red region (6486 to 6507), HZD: 379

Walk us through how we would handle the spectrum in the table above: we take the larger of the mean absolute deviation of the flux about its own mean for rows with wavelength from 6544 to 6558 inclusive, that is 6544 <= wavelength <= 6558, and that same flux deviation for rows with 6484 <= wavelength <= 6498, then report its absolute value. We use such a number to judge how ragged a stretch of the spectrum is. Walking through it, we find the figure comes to 0.5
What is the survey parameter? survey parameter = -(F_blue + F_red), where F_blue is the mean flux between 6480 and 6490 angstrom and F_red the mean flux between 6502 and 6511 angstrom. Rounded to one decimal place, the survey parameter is -38.1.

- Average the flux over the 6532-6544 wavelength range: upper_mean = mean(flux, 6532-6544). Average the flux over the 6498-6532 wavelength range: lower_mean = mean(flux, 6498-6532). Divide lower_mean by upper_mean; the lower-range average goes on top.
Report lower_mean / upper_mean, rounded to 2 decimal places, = 0.99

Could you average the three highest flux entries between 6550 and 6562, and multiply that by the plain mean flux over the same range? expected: 362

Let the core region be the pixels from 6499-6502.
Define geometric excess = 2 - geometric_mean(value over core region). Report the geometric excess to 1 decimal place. -16.7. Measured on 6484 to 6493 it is -17.4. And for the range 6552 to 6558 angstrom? -16.6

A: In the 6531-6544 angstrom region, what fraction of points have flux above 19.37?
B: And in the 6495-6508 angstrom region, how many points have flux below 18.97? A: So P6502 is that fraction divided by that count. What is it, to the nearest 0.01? 0.03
